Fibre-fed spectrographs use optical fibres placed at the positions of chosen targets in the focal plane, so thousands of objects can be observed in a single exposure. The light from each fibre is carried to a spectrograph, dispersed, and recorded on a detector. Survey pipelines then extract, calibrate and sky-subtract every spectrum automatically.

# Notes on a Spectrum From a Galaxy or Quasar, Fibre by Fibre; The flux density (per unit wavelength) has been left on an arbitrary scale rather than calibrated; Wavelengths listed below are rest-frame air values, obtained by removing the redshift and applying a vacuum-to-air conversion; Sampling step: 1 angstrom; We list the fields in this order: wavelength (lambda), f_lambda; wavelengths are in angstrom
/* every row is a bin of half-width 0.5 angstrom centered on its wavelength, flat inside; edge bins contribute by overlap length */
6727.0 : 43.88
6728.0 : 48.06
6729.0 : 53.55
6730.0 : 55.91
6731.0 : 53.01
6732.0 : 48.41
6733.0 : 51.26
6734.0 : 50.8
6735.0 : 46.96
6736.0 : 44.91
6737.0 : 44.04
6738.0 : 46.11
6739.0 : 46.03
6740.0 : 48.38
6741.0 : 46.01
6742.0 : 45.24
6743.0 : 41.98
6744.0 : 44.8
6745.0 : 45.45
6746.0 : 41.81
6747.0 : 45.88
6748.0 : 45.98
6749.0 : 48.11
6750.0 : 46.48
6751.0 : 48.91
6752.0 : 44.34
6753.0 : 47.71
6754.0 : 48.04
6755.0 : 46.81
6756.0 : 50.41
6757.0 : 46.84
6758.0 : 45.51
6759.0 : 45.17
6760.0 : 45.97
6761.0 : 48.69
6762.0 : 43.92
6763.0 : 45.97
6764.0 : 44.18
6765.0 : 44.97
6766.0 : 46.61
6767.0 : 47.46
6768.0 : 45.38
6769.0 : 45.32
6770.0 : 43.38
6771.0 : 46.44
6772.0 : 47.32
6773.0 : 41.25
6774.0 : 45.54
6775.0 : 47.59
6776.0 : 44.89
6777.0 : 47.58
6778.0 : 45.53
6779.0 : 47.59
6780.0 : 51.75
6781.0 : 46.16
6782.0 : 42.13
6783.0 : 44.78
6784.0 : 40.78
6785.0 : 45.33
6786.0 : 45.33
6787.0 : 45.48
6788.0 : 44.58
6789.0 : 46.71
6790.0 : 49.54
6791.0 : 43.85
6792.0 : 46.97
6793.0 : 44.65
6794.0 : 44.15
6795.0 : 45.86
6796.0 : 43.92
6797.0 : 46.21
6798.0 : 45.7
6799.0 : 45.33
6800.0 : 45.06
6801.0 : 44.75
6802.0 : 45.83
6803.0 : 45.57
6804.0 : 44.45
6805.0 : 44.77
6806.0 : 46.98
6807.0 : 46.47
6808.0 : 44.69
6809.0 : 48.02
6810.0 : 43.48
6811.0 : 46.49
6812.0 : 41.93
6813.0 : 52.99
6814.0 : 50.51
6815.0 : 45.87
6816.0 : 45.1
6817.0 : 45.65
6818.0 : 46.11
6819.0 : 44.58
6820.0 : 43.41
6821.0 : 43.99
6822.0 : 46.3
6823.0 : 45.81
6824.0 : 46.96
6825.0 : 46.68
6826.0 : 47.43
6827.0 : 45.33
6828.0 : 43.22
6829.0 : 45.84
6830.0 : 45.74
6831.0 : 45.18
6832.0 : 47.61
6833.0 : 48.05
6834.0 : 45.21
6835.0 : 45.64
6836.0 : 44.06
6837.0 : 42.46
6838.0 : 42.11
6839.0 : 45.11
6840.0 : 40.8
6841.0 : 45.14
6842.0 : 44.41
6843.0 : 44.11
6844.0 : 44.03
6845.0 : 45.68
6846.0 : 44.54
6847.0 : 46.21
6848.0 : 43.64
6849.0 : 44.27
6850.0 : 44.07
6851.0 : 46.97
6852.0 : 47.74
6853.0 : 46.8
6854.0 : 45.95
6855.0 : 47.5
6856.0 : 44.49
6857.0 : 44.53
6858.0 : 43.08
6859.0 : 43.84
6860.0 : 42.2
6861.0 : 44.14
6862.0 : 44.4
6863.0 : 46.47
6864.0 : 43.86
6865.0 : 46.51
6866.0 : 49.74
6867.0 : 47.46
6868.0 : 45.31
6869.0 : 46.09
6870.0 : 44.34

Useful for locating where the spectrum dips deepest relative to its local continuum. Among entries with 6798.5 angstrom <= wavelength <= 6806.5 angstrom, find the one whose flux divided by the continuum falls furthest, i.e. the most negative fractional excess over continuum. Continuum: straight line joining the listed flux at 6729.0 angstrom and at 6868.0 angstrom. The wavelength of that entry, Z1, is 6804.0 angstrom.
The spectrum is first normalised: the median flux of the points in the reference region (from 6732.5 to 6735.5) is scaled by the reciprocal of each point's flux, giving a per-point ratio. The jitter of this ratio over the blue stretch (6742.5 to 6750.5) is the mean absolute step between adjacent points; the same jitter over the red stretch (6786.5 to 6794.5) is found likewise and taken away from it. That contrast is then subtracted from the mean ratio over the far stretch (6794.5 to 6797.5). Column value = 1.13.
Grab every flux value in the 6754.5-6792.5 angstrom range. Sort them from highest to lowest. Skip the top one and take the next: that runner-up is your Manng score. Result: 50.41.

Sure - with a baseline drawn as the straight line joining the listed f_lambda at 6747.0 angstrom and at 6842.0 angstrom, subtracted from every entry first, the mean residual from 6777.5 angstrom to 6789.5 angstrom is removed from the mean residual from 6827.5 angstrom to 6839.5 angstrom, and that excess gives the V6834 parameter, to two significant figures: 0.28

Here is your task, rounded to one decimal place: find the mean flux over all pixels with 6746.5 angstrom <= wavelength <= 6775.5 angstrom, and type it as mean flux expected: 46.2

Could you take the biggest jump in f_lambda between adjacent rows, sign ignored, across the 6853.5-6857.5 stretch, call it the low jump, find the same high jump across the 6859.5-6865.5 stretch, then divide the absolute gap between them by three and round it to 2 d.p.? 0.12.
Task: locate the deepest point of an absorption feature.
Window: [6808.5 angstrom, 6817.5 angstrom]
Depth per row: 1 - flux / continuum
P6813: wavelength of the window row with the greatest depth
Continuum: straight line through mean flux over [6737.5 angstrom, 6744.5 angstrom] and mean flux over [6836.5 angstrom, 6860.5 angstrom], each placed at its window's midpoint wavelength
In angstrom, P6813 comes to 6812.0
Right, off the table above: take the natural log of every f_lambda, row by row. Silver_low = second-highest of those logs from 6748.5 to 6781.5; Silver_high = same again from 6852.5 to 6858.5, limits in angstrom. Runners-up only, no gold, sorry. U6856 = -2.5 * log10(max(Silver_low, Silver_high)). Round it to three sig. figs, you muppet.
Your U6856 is -1.48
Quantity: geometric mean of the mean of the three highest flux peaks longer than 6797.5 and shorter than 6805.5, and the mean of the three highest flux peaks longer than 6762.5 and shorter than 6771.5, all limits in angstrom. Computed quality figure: 46.3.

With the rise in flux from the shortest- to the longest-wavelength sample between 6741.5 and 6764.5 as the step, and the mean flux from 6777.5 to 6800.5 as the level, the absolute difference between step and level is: 47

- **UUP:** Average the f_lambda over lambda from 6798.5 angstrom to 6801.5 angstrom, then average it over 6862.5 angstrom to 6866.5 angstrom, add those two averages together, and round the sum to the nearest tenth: 91.7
